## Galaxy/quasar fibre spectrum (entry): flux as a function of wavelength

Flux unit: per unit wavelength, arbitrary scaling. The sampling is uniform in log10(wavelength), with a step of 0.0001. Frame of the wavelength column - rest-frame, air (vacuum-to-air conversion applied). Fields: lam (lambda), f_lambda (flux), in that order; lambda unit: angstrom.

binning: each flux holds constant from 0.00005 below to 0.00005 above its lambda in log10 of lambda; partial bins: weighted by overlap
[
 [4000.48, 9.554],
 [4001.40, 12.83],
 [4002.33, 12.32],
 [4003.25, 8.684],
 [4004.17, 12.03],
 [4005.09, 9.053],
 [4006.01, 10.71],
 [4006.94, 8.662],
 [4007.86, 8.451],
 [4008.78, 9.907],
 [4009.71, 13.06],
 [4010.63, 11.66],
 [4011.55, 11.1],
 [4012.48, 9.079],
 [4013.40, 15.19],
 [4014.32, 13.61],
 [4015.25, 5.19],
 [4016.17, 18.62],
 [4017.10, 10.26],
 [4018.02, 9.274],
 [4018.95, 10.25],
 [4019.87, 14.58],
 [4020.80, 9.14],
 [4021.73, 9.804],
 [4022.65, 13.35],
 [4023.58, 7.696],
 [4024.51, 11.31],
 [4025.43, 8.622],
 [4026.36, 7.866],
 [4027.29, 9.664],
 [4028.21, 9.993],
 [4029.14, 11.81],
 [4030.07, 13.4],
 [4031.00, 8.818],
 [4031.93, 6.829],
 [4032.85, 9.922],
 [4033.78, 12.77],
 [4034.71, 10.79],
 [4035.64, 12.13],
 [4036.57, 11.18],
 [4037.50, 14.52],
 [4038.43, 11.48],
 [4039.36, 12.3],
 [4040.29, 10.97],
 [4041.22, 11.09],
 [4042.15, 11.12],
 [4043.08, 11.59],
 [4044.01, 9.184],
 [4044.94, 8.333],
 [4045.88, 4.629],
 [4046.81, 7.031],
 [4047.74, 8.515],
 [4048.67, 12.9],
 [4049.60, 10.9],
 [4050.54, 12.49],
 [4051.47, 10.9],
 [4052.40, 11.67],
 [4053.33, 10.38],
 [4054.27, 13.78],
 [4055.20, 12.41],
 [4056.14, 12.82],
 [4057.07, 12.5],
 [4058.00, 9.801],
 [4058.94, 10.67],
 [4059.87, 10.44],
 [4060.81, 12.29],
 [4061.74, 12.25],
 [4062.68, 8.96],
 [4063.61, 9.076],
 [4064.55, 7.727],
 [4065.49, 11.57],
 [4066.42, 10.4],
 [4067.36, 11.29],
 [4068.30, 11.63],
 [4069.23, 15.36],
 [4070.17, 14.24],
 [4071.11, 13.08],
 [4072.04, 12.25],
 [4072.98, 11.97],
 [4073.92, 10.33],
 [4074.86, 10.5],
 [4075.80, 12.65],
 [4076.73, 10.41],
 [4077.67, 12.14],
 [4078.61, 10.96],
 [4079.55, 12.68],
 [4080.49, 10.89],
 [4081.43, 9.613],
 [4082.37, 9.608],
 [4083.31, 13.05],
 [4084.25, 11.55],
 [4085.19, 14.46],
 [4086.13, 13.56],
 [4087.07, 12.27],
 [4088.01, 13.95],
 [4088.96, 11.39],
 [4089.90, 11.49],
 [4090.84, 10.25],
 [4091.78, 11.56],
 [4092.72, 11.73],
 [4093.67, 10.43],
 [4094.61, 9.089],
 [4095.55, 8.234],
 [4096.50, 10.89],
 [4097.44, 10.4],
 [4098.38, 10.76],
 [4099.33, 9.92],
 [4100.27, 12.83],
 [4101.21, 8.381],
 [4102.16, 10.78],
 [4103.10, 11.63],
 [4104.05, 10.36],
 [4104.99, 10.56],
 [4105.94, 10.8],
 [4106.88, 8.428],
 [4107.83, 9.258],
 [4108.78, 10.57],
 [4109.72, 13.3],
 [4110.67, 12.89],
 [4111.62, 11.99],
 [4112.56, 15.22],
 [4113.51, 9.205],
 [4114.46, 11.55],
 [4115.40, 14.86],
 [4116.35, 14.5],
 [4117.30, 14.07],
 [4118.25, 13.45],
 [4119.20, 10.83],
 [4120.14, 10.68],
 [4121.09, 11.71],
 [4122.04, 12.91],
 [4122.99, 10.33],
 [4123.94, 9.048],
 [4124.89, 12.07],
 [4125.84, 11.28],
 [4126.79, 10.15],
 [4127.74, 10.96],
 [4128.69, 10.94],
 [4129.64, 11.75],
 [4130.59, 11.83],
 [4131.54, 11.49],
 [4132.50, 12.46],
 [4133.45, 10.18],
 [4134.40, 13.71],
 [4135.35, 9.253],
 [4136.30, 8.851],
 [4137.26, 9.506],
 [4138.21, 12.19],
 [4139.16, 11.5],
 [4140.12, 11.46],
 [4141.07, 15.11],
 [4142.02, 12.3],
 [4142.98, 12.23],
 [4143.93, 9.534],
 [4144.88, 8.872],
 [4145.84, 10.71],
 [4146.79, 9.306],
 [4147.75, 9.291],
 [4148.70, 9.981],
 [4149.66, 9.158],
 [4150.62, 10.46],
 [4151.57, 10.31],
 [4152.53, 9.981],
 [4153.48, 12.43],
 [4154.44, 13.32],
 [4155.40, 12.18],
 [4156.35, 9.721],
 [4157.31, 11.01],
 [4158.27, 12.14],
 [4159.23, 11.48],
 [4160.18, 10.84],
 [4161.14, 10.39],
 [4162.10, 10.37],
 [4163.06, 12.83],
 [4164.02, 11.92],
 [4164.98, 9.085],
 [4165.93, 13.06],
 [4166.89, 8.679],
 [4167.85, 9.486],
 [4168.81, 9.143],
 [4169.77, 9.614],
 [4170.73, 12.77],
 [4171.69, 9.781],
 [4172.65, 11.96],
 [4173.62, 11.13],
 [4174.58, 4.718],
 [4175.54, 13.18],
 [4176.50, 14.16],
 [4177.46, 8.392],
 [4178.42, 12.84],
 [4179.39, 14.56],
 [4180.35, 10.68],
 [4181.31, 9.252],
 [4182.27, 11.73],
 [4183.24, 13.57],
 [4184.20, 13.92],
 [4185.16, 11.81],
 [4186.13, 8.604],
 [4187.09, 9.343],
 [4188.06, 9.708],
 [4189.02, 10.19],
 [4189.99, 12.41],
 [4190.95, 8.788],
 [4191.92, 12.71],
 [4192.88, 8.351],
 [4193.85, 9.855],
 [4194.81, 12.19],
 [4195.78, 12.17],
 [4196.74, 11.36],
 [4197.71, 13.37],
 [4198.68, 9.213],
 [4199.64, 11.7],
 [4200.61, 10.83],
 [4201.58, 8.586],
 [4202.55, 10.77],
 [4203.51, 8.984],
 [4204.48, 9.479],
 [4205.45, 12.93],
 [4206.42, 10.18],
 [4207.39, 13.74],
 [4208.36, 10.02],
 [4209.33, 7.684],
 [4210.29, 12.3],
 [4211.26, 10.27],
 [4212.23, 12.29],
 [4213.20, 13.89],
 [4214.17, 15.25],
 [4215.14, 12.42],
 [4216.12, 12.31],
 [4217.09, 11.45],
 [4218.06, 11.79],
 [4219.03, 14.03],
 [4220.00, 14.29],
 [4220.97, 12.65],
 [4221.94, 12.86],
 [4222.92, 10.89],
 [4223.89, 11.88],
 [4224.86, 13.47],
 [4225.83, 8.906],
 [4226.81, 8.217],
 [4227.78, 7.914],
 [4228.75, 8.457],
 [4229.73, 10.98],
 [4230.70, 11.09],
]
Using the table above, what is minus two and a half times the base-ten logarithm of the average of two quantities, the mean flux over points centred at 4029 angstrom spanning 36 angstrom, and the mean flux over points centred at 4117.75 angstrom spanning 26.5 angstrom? -2.62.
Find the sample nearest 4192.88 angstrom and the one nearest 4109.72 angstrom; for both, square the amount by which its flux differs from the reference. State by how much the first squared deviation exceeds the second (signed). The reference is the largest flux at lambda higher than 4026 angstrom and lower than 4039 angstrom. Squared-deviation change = 37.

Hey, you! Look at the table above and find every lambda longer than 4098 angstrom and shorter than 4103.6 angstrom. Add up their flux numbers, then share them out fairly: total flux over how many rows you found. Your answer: 10.7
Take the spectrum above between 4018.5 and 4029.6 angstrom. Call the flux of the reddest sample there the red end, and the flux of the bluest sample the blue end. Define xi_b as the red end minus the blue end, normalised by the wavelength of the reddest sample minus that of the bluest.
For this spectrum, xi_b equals 0.15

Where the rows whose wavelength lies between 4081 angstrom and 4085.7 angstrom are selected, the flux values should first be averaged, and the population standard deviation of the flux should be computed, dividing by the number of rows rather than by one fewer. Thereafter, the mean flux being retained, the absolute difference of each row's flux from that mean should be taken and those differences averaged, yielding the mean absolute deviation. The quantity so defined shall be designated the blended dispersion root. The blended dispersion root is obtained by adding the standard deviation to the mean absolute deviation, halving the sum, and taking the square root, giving 1.34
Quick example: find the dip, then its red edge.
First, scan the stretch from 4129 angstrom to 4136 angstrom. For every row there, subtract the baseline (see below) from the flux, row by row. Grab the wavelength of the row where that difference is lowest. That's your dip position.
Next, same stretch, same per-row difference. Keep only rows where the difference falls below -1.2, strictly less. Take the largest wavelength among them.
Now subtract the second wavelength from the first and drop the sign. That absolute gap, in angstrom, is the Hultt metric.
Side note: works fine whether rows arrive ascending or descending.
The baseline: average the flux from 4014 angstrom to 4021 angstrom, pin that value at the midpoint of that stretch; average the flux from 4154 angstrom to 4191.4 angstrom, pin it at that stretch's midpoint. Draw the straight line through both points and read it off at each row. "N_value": 0.0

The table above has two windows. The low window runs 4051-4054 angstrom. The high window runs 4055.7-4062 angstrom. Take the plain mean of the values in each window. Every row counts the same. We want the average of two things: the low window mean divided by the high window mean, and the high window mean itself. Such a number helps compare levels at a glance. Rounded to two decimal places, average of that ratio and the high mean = 6.25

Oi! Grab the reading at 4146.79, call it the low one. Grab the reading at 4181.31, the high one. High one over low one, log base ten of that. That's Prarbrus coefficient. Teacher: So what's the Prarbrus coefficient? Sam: 0.00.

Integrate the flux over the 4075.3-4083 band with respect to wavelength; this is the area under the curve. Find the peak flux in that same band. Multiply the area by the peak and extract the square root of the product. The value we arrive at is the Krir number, 33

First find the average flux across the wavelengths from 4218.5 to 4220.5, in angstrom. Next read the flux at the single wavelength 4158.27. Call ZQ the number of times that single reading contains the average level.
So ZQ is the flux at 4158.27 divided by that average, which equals 0.9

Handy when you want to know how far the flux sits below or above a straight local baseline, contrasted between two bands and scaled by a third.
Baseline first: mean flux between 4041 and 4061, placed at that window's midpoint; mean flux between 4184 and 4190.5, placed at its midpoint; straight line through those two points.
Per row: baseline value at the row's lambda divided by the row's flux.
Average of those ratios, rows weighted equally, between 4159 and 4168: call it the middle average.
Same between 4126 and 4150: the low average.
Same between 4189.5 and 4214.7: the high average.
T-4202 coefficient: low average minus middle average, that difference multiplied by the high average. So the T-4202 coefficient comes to -0.01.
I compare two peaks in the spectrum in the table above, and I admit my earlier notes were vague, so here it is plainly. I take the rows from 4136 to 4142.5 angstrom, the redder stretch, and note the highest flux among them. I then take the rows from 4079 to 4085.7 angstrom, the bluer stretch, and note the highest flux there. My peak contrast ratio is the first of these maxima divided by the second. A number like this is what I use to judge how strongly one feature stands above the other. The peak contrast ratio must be 1.04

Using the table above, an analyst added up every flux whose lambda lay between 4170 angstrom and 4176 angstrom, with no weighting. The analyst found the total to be 64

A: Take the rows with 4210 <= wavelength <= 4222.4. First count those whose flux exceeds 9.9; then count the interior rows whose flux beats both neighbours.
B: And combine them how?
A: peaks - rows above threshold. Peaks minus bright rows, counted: -11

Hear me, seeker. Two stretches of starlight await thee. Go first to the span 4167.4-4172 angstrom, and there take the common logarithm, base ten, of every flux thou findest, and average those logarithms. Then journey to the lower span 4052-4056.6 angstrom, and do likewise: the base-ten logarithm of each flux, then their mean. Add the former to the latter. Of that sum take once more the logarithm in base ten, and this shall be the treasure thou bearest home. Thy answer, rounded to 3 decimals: 0.320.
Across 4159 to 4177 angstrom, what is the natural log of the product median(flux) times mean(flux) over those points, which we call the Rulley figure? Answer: 4.76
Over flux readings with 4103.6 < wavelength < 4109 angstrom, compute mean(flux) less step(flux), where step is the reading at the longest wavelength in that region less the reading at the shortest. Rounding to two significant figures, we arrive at 9.8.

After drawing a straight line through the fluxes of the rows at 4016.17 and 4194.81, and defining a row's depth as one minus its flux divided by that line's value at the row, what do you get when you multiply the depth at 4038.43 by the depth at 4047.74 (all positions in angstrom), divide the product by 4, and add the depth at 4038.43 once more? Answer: 0.40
